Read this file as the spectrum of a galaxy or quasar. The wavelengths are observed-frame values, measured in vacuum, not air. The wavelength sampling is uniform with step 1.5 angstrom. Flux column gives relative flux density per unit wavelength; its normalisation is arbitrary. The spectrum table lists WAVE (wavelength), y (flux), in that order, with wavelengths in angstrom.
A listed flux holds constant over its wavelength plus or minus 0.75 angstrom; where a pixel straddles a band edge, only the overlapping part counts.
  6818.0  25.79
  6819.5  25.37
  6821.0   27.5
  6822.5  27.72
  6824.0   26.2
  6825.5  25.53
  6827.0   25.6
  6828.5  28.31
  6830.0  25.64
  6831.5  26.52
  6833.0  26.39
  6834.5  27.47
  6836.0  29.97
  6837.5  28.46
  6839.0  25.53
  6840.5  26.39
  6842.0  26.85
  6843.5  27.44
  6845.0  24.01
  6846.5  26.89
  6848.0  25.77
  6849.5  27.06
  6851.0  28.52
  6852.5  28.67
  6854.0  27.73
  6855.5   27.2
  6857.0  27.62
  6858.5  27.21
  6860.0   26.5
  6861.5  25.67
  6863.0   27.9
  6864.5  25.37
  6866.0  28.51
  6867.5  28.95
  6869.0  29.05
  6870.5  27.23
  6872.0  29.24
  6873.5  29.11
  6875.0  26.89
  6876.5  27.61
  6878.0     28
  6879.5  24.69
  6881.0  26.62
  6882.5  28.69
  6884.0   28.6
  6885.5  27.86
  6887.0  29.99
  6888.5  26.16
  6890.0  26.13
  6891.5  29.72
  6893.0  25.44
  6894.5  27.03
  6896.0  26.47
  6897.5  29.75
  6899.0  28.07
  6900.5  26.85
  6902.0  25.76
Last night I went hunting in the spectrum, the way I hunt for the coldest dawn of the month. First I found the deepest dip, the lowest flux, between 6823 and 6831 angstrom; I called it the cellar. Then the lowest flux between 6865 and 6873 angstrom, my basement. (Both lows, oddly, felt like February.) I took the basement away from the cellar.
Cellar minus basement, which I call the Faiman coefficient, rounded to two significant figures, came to -1.7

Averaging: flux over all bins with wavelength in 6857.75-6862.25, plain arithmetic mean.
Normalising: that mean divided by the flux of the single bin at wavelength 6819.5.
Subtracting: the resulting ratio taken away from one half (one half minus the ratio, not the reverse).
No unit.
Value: -0.54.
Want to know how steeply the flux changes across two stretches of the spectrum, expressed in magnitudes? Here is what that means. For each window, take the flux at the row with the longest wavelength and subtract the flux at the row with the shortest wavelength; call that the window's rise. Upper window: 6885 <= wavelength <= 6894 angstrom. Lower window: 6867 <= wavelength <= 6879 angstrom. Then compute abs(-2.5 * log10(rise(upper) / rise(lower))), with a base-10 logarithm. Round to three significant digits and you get 1.02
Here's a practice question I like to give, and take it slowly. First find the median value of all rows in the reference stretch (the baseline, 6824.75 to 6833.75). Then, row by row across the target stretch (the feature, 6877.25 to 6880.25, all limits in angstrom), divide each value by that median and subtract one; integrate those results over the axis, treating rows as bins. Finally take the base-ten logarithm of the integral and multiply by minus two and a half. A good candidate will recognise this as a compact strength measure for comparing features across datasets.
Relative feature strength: 3.5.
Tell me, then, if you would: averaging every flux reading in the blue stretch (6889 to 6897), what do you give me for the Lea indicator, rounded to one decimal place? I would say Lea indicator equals 27.0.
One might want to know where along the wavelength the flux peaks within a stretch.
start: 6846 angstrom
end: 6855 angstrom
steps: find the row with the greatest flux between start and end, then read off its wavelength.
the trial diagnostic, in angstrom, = 6852.5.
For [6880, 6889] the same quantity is 6887.0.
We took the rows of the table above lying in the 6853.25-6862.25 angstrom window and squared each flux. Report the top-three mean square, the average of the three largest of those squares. 757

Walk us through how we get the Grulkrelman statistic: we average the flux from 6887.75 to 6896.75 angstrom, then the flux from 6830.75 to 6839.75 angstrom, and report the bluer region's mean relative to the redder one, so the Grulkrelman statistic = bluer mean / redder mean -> 1.02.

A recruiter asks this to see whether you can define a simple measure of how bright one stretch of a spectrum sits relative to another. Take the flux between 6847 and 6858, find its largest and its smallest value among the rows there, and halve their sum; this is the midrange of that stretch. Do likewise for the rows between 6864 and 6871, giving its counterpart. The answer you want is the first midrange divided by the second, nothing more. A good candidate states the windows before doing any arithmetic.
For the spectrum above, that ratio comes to 1.00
